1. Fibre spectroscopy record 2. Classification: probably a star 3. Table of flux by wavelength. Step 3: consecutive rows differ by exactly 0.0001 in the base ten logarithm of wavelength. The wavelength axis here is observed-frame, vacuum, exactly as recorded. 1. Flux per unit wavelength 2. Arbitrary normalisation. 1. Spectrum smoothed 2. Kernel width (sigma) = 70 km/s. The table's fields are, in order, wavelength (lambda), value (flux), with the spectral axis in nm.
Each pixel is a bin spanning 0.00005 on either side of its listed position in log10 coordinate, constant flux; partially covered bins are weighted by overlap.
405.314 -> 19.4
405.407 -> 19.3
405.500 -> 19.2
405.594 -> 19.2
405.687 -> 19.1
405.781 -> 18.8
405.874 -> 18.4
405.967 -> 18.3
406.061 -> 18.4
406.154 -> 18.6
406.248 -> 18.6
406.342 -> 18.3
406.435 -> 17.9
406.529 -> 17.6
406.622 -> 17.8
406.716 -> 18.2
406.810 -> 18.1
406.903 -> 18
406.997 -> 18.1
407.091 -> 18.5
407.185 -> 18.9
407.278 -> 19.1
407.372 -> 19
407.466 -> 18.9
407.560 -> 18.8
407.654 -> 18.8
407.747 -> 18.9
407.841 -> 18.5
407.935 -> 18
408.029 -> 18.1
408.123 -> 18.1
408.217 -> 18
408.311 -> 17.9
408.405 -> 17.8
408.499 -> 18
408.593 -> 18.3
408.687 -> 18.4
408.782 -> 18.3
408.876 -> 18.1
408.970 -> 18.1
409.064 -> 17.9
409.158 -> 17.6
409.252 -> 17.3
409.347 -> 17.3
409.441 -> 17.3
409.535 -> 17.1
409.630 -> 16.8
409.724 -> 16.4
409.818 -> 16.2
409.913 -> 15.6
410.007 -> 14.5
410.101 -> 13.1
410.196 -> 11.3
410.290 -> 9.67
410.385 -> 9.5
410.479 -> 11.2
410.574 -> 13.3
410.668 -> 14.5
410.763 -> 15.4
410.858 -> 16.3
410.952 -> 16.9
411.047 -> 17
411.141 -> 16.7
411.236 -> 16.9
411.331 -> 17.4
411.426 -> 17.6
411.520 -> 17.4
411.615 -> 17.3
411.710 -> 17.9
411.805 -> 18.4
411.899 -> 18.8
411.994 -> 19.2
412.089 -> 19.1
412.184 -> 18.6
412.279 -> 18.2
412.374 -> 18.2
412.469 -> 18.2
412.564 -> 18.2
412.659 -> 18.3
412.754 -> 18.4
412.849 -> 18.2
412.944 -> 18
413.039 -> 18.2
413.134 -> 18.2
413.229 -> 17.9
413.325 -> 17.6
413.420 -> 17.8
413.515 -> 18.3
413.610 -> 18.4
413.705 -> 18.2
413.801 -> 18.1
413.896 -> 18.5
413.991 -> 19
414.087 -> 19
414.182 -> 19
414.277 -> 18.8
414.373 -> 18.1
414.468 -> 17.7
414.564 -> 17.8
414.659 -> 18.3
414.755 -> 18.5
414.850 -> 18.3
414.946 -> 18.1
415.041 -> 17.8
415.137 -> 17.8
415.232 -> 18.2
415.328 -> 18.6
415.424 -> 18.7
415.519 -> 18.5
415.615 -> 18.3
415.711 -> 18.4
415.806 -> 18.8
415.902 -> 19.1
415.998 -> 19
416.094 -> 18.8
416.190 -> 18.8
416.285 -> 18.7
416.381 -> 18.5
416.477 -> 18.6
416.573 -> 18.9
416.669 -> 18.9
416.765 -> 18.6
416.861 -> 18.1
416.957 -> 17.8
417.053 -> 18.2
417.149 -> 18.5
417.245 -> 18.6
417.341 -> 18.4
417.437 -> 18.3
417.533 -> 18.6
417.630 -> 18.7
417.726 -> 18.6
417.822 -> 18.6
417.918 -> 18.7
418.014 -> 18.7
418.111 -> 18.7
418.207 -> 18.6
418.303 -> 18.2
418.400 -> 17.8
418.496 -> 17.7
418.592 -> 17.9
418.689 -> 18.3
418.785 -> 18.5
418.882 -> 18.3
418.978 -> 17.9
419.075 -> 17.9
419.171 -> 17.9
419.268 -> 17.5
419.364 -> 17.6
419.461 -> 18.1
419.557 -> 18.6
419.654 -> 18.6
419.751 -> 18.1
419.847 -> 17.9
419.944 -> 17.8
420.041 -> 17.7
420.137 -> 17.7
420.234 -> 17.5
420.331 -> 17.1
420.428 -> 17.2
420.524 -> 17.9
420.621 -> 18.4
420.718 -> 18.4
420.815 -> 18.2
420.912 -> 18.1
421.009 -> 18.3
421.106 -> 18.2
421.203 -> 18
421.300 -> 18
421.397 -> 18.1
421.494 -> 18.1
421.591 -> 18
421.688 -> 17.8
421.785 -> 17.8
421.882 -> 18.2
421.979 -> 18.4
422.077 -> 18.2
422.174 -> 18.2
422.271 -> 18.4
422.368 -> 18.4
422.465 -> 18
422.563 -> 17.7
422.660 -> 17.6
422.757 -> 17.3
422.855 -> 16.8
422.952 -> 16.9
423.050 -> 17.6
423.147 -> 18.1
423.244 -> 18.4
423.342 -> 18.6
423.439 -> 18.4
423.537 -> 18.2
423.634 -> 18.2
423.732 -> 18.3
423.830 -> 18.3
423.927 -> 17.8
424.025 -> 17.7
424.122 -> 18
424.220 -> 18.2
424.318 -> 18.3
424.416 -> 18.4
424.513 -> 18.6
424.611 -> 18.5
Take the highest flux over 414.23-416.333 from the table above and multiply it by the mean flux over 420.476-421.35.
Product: 347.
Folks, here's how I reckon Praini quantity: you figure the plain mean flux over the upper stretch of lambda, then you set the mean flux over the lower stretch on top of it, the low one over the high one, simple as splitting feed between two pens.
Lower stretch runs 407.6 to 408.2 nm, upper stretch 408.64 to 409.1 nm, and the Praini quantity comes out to 1.01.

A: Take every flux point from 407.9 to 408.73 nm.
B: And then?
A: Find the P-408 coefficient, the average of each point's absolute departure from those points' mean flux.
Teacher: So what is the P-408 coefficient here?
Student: 0.14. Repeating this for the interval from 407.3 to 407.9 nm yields 0.12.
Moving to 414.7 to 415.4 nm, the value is 0.24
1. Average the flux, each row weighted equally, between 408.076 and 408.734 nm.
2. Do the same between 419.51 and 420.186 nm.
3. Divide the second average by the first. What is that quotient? 1.00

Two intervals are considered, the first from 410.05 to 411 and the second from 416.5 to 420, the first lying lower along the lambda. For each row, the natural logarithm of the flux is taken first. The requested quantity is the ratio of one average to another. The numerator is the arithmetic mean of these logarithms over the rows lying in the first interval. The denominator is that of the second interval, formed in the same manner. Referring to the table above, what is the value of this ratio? 0.879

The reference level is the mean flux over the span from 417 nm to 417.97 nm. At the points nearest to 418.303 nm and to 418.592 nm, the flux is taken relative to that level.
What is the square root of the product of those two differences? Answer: 0.45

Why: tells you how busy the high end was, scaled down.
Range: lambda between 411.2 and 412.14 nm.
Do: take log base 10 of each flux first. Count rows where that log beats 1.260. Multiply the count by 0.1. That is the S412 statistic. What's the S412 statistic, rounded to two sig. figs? 0.40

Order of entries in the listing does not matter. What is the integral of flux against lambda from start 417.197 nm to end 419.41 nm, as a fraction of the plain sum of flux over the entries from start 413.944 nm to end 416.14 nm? 0.095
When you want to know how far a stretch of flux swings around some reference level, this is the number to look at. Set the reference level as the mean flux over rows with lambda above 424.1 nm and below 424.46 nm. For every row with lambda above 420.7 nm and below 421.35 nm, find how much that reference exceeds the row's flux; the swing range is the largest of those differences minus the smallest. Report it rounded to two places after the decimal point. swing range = 0.40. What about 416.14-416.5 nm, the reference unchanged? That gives 0.30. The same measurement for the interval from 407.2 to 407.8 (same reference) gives 0.30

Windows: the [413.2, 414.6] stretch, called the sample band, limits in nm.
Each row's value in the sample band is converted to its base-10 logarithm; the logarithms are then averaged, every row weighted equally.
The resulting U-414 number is 1.26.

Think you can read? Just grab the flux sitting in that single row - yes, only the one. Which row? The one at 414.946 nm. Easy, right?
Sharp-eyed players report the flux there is 18.1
